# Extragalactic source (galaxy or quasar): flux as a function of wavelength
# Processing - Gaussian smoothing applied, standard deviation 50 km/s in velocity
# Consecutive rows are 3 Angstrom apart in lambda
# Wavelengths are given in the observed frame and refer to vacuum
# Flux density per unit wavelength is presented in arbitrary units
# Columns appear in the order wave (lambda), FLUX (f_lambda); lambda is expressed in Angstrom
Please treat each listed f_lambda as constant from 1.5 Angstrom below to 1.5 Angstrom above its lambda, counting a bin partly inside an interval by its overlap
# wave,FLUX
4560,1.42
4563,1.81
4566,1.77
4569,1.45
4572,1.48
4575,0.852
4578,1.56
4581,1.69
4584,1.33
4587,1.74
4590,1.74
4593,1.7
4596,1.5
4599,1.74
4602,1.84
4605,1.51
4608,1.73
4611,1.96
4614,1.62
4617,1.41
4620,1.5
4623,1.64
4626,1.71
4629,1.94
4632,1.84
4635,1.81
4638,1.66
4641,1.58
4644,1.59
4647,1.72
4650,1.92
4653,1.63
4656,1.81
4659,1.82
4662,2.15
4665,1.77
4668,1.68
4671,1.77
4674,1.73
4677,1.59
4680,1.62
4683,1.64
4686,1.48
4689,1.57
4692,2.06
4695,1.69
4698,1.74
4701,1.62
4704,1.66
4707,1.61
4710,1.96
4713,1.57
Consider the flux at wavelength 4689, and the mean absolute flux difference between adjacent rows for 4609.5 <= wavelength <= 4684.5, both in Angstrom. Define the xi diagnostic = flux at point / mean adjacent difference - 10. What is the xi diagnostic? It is 1.1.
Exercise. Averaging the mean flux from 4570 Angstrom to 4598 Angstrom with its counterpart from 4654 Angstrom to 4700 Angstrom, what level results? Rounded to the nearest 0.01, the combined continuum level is 1.63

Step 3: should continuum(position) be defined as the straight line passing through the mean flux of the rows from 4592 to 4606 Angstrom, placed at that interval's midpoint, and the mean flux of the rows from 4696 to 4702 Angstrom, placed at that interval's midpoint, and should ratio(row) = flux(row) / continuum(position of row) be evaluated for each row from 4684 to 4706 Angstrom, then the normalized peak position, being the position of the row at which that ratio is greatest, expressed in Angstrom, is 4692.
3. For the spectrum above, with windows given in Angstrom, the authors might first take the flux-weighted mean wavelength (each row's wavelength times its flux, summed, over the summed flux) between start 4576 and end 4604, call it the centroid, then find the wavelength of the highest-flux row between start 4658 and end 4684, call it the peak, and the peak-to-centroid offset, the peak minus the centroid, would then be 71.7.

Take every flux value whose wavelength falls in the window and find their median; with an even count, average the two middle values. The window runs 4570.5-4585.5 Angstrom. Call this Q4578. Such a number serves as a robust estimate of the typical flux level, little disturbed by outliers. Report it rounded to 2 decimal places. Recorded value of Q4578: 1.48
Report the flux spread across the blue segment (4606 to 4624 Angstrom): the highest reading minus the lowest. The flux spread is 0.55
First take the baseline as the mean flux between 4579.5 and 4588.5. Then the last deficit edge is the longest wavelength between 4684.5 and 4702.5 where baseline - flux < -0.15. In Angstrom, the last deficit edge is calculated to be 4698 Angstrom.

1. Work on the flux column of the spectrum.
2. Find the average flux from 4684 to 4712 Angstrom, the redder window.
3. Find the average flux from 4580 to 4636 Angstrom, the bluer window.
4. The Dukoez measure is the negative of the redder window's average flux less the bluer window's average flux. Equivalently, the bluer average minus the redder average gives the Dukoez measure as -0.03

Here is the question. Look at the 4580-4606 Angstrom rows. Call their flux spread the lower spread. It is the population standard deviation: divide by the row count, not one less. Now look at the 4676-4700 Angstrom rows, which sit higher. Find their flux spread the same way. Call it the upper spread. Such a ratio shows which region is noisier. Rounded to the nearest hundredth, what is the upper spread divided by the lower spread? 1.07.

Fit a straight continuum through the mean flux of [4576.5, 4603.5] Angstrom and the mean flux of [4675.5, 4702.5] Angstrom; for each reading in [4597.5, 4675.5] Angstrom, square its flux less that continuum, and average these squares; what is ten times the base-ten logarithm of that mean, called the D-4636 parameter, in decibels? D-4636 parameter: -15.2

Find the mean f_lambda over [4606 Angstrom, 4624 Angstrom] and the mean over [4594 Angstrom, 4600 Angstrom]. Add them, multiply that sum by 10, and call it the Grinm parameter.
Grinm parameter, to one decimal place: 32.6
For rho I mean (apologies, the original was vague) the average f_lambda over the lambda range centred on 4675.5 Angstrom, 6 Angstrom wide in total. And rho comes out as 1.66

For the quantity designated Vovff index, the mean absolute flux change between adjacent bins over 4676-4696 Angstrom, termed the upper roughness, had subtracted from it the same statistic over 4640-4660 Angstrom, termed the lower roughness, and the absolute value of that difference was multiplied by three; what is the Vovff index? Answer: 0.17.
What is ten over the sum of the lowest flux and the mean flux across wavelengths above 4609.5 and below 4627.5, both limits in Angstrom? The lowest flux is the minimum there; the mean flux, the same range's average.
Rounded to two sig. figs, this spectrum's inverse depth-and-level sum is 3.3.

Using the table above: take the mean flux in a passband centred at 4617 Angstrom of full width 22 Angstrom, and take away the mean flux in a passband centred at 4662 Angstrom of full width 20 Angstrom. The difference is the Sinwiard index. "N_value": -0.15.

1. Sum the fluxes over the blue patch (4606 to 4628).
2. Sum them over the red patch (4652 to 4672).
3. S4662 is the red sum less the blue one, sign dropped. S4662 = 1.1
